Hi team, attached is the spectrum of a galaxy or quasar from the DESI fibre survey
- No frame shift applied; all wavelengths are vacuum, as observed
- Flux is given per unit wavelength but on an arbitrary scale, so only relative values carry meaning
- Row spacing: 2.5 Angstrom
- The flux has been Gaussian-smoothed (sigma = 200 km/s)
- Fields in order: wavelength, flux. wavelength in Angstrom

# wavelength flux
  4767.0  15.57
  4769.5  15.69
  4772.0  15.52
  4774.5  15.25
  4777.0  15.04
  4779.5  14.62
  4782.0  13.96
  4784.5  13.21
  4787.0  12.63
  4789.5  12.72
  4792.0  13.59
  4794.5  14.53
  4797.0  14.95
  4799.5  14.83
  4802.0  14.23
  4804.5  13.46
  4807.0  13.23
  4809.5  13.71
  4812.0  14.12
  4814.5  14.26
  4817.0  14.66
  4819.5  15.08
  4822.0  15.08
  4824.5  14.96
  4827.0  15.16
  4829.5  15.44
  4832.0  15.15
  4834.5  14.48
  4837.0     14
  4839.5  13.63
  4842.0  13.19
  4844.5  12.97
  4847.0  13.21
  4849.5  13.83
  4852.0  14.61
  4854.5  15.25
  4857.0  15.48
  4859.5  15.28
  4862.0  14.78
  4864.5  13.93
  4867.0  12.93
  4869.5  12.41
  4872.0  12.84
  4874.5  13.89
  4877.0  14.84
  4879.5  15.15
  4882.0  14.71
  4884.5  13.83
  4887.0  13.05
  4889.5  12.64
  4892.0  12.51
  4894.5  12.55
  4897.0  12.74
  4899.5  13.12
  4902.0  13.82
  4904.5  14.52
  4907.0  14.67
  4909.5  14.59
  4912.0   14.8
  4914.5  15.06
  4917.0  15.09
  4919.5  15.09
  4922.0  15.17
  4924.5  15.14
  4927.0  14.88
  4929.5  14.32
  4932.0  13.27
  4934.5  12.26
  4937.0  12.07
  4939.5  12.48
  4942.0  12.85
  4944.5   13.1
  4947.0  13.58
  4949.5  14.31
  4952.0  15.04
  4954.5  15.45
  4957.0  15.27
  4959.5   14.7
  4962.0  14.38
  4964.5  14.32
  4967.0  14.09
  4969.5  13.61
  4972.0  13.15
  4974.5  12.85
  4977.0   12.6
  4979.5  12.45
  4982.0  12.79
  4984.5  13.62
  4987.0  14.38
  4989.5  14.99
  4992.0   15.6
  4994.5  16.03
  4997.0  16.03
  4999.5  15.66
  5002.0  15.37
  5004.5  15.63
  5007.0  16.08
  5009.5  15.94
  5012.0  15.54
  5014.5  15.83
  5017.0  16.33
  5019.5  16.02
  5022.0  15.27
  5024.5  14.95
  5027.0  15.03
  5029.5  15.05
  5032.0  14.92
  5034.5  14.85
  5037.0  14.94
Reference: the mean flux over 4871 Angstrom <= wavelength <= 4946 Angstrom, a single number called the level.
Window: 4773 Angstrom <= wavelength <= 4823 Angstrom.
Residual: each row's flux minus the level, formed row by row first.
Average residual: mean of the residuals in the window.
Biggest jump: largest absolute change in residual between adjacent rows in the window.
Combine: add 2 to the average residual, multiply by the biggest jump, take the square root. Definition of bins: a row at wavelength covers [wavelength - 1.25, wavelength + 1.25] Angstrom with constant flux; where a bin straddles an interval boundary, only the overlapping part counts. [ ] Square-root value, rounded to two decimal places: 1.48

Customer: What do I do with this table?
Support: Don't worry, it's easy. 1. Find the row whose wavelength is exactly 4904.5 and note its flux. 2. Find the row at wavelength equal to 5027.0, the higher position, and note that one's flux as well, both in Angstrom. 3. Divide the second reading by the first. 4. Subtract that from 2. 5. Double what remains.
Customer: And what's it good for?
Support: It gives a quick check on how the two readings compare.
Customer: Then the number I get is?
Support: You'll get 1.93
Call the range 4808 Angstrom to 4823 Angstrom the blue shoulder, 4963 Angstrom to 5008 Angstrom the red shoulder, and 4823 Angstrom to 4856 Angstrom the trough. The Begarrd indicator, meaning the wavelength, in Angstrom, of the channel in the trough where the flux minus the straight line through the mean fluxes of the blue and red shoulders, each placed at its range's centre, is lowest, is 4844.5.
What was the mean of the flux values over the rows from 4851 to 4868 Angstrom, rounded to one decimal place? 14.6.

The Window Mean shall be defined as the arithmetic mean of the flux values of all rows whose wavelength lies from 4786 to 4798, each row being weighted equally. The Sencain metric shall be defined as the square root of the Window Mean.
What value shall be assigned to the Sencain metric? 3.70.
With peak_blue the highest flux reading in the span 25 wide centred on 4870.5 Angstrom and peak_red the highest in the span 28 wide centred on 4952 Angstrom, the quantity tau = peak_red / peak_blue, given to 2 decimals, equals 1.01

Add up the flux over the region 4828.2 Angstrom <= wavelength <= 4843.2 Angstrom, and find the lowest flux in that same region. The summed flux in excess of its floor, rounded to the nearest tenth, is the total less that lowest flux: 72.7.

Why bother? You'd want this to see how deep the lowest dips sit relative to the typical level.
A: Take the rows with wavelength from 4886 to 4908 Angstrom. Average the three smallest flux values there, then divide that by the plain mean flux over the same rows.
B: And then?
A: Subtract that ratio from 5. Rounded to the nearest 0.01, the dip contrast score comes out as 4.05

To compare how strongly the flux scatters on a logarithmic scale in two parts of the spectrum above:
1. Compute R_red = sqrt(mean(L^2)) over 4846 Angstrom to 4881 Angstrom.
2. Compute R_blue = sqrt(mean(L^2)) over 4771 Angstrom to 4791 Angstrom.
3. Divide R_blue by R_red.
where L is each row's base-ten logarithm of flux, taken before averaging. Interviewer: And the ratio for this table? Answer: 0.998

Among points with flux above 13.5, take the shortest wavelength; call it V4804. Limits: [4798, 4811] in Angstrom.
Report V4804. 4799.5 Angstrom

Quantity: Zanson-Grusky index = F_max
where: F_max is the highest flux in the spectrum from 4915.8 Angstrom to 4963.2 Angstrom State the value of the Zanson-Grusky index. 15.45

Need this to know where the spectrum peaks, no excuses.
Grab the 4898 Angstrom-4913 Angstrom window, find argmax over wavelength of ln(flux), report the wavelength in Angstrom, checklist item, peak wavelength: 4912.0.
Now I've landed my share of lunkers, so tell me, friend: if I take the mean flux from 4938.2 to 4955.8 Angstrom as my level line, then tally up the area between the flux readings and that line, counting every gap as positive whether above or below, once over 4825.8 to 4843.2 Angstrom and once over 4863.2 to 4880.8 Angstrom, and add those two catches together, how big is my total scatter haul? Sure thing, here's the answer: 29.3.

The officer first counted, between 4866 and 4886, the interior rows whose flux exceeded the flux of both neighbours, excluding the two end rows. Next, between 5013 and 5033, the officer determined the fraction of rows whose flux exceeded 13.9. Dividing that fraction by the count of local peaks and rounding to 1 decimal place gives 1.0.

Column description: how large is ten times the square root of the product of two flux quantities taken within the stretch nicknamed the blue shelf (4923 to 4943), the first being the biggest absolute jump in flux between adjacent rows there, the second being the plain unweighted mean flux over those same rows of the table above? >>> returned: 38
